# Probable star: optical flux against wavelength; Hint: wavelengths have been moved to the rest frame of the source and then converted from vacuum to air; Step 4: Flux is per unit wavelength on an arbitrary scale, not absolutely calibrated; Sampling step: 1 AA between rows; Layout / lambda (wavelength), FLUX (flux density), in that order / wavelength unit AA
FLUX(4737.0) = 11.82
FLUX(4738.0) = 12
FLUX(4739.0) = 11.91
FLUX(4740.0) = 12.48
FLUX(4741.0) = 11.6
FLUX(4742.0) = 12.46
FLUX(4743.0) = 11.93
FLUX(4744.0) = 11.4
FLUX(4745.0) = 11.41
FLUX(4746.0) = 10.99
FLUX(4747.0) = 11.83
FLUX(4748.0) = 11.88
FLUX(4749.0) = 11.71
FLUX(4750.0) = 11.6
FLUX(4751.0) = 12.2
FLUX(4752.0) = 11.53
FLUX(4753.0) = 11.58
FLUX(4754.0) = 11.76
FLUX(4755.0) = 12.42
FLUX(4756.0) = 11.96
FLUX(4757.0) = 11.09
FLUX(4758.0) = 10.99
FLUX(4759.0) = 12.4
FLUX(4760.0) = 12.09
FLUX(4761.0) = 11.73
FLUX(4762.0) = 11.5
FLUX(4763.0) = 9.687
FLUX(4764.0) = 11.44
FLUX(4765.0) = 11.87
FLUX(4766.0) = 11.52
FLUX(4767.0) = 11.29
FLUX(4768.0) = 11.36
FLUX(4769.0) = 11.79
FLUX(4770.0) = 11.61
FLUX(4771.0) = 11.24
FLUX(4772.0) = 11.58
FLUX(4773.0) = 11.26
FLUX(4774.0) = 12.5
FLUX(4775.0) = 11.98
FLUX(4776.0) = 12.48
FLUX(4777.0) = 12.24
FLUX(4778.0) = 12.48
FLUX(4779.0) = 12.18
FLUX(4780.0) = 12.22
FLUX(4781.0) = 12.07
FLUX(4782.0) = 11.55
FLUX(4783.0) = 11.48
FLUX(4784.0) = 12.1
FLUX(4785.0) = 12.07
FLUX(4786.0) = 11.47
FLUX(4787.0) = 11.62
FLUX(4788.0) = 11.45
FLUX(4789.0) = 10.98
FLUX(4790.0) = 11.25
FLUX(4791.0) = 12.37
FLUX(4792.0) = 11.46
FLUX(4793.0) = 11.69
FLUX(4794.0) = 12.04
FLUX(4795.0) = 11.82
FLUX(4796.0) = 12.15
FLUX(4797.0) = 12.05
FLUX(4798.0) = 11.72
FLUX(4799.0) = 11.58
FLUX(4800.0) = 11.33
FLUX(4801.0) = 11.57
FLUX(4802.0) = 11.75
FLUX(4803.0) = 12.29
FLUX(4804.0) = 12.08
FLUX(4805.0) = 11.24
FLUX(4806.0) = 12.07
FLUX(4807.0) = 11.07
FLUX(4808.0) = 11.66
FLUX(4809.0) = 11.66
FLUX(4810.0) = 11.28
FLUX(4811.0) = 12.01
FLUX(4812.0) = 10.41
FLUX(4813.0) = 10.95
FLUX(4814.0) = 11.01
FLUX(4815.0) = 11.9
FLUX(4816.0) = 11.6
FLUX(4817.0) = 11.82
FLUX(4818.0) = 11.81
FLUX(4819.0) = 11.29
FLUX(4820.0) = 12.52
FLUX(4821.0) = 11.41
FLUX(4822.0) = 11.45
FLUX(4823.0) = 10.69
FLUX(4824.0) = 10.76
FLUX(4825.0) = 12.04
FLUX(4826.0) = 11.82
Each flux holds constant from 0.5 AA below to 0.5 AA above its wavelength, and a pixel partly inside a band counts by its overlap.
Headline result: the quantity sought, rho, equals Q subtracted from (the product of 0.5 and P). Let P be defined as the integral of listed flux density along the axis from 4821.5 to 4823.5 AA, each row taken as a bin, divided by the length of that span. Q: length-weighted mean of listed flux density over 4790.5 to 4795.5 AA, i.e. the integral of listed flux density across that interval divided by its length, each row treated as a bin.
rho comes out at -6.3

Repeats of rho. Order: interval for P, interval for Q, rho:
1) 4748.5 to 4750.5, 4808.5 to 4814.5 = -5.4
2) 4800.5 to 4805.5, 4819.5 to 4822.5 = -5.9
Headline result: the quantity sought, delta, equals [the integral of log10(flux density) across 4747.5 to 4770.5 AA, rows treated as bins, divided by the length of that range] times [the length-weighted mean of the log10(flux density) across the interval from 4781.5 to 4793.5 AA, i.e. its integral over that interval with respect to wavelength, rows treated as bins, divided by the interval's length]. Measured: 1.13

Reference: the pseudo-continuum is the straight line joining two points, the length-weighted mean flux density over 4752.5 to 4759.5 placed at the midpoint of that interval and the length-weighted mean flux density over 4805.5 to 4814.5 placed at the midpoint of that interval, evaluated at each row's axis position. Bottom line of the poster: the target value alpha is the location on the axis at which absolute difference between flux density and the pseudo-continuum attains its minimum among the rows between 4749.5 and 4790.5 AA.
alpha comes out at 4782.0 AA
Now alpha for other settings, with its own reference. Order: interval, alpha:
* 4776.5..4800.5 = 4782.0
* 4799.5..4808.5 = 4800.0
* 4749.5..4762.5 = 4754.0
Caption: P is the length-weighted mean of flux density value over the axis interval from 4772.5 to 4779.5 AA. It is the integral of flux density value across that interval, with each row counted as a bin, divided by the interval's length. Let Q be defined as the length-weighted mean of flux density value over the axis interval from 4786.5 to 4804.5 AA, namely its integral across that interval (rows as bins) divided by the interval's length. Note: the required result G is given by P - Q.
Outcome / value 0.4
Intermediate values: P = 12.2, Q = 11.73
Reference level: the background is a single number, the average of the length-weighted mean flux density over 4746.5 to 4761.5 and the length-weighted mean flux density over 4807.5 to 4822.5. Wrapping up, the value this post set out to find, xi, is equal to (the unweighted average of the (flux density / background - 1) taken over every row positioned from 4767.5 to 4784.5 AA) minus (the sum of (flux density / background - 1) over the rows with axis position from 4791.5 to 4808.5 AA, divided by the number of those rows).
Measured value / 0.013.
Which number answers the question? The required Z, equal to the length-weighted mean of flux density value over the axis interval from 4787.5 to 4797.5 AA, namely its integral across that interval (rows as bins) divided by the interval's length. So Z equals 11.7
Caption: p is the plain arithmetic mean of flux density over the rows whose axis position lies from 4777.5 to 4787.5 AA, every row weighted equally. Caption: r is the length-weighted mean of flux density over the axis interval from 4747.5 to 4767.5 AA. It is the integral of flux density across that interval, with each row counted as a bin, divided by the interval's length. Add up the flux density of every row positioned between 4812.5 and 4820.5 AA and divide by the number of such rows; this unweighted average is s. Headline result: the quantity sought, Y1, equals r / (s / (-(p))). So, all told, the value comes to -11.9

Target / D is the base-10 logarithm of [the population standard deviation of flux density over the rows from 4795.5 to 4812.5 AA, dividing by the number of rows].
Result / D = -0.336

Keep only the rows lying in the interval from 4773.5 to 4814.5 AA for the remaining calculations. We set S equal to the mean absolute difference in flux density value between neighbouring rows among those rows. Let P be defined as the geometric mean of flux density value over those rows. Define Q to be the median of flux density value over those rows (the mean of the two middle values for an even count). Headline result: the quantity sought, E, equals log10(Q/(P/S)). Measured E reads -0.38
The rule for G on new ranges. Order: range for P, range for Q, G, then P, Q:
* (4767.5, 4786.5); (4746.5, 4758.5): 0.2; 11.9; 11.71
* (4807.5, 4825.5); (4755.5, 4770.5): 0.0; 11.5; 11.49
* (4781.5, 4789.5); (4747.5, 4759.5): -0.2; 11.6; 11.76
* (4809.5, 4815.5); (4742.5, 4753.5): -0.4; 11.3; 11.64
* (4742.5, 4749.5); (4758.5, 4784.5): -0.2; 11.6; 11.76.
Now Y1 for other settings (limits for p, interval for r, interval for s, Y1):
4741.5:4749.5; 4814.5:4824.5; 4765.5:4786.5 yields -11.4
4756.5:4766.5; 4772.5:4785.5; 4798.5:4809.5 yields -11.8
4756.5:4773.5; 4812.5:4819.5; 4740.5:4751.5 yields -11.2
